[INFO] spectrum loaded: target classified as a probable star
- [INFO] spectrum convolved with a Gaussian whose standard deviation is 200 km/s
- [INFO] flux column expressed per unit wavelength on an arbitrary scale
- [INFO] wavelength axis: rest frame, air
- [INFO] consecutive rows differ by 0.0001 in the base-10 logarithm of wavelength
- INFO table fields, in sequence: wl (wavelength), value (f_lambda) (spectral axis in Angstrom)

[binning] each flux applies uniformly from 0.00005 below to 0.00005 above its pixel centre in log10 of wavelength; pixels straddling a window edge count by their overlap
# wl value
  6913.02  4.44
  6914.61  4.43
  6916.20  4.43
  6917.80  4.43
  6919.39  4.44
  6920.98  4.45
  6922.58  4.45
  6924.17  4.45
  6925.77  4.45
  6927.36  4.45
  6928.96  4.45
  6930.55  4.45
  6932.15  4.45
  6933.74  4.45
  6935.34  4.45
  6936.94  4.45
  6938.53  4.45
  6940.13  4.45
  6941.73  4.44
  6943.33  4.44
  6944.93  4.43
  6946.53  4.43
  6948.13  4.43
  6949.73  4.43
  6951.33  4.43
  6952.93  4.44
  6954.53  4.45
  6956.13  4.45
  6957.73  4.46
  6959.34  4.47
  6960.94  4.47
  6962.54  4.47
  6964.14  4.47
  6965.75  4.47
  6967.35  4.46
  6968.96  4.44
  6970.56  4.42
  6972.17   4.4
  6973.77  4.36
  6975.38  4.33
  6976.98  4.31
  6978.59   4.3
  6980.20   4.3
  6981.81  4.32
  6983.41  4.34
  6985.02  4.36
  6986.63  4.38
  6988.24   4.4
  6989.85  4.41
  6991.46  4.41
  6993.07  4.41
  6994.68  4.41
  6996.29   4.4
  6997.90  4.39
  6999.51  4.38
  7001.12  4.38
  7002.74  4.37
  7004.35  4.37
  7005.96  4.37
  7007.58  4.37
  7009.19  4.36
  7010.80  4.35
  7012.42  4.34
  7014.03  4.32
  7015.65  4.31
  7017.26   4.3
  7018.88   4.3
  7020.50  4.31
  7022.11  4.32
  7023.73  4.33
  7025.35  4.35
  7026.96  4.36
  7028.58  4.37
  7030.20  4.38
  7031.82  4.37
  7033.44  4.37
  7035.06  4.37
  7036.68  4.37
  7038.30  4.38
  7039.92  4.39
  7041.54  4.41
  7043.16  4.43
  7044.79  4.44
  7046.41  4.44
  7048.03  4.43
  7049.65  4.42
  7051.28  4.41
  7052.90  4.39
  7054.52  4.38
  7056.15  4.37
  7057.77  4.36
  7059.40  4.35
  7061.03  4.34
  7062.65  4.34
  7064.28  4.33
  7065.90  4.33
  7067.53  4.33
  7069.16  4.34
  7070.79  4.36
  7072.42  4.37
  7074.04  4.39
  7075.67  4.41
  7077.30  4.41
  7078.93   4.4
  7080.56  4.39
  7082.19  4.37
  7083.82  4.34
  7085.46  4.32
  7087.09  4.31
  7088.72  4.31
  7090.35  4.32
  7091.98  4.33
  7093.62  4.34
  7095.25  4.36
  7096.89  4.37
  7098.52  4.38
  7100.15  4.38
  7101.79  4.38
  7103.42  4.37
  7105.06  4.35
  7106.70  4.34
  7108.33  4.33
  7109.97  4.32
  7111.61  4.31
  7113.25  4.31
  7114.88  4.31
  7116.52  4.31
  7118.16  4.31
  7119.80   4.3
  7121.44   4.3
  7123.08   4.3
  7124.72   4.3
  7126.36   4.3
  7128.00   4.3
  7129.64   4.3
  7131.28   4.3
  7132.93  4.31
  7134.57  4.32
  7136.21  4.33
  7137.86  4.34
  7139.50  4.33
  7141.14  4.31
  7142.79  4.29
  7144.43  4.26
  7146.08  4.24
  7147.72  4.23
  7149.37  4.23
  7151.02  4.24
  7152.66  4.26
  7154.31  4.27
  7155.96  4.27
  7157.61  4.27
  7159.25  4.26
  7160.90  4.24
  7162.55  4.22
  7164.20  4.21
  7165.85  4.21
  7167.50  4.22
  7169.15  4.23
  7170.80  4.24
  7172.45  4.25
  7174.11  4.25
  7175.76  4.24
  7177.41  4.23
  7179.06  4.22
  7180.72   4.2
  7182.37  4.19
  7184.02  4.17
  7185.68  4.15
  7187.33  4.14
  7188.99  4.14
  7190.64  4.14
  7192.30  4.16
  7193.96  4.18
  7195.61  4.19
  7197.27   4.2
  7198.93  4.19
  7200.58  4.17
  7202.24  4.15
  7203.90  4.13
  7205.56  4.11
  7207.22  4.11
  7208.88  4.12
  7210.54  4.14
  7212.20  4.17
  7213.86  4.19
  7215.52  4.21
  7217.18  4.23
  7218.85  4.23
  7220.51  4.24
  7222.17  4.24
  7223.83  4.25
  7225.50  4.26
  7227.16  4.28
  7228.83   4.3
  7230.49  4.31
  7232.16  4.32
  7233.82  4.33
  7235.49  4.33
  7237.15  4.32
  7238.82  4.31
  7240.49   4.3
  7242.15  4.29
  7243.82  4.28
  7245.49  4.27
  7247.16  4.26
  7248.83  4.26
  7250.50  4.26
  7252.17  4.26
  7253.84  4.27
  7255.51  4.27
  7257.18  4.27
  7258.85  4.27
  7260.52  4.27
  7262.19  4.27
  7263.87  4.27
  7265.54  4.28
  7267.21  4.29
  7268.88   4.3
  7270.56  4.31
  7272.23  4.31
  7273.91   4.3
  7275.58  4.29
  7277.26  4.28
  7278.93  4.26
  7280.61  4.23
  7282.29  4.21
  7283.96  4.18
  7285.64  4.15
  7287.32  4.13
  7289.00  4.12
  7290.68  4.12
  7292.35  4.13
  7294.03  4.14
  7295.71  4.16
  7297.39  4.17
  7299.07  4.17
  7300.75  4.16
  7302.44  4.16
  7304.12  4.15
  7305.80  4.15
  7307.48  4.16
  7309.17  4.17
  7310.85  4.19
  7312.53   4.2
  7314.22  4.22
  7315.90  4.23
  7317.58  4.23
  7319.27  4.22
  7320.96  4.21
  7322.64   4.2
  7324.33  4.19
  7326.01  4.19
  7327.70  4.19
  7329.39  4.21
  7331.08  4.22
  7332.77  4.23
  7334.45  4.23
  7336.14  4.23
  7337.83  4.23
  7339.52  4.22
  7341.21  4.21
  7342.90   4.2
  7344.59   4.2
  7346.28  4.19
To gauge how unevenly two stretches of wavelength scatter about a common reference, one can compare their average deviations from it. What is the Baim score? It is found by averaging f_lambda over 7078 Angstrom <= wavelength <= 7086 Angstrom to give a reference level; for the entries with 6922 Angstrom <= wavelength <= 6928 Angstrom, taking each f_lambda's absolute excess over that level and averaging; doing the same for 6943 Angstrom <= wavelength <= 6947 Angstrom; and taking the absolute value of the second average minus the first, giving 0.017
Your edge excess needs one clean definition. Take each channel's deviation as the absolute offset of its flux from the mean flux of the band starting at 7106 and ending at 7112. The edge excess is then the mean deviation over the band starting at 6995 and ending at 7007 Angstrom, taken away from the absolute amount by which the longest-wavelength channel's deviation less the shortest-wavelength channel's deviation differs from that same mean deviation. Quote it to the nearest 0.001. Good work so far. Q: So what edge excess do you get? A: 0.030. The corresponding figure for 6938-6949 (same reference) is 0.020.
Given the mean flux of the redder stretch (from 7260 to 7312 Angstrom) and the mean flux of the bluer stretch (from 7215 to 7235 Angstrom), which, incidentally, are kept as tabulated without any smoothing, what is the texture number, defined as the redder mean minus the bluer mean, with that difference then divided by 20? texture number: -0.0029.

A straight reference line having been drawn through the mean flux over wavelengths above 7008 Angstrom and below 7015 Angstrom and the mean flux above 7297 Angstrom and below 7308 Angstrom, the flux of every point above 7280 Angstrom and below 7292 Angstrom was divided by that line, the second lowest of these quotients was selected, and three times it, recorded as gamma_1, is 2.97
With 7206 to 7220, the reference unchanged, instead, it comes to 2.93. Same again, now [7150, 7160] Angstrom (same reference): 3.00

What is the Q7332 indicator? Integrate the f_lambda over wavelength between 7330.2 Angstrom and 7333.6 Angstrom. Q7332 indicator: 14.3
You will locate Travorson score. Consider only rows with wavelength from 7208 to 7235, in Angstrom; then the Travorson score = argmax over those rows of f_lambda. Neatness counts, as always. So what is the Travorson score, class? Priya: 7233.82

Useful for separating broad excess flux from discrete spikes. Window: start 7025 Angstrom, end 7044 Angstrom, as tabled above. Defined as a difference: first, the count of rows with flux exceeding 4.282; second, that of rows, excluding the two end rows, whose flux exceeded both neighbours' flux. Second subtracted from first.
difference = 11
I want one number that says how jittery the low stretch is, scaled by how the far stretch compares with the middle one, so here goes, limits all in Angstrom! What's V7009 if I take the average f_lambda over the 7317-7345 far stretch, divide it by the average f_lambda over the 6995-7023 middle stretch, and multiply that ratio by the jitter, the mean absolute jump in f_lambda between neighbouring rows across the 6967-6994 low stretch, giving 0.016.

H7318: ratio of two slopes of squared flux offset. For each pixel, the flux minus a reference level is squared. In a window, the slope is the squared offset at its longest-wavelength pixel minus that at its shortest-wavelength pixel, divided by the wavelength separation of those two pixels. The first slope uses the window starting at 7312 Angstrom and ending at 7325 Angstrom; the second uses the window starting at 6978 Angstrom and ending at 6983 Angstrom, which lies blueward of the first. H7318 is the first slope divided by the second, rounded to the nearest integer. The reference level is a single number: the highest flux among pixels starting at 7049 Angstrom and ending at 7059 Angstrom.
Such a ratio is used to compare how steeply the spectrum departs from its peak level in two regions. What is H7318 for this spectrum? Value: 0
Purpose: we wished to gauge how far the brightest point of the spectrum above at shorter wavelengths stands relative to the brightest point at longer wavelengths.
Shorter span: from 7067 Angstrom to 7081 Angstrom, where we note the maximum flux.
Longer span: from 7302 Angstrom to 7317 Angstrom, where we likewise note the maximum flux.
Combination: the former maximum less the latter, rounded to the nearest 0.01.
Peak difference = 0.18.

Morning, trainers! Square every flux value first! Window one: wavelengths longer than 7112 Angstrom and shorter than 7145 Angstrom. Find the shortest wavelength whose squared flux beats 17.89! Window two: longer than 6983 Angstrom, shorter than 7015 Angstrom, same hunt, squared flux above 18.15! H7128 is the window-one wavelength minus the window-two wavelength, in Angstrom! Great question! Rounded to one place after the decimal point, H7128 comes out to 129.8 Angstrom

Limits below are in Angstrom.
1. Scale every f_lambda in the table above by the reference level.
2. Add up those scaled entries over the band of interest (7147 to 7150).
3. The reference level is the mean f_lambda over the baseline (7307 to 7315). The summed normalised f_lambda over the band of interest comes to 2.02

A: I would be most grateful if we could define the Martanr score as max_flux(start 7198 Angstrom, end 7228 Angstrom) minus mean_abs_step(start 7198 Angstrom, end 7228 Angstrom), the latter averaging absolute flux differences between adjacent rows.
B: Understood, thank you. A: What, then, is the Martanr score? 4.27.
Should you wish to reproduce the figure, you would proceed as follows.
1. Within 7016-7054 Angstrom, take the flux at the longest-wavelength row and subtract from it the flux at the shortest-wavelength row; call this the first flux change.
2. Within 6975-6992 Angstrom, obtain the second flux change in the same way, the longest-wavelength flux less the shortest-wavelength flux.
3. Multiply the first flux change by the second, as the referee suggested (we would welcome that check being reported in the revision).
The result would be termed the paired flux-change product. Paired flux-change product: 0.007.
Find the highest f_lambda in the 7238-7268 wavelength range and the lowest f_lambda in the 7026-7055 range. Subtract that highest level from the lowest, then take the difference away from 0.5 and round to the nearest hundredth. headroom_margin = 0.45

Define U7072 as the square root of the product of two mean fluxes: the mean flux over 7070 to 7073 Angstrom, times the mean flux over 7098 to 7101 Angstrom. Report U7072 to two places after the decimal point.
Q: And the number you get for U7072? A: 4.37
